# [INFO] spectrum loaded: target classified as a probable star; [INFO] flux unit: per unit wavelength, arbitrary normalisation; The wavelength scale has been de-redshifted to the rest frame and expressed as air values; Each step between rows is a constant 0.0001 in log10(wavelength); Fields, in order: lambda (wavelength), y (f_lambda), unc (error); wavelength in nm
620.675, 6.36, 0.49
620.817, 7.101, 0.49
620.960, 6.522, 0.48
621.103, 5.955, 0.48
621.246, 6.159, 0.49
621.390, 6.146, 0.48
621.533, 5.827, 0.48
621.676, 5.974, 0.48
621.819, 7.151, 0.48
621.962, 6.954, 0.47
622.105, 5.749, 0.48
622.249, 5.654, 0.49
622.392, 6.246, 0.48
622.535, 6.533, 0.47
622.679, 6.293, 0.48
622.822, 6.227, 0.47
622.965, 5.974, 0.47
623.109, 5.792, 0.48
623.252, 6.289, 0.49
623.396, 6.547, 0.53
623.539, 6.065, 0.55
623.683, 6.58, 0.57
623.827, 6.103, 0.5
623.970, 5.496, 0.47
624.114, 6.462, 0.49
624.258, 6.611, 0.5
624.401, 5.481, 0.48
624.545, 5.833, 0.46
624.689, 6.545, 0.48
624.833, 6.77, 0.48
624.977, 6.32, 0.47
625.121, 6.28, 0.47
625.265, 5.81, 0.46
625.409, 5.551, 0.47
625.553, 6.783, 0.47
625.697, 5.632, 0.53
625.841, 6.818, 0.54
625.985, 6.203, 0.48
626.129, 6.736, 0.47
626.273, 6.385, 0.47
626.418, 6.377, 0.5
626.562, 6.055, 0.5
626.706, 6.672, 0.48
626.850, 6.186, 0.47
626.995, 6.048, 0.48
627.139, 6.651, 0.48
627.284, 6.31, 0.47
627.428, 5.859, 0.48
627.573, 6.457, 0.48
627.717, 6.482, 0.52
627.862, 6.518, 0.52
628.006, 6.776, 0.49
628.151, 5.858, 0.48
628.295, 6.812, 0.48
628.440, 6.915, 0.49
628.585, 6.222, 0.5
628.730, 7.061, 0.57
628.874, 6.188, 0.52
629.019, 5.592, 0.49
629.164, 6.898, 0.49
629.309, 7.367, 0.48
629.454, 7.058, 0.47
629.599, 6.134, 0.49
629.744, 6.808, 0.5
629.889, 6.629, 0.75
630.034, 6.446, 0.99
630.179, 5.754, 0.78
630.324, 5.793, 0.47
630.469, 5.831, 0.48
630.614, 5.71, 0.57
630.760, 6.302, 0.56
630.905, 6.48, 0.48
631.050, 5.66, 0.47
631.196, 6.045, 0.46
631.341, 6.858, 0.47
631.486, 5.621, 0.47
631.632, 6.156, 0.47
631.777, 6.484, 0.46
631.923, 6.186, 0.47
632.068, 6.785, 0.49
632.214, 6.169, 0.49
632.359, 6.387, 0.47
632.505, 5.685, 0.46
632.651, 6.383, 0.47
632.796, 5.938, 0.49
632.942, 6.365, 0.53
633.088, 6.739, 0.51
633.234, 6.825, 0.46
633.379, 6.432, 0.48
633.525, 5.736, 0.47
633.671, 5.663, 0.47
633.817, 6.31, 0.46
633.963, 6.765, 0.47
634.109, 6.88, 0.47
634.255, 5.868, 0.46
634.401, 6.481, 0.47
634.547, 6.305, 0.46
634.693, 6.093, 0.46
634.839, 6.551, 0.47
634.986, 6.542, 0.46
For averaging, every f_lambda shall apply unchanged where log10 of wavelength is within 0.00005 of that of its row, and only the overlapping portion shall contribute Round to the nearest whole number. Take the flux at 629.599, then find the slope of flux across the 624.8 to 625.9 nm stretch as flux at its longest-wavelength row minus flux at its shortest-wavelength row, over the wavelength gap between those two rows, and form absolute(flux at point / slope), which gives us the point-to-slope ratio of 129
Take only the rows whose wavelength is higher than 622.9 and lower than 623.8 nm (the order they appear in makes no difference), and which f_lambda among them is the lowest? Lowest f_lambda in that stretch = 5.792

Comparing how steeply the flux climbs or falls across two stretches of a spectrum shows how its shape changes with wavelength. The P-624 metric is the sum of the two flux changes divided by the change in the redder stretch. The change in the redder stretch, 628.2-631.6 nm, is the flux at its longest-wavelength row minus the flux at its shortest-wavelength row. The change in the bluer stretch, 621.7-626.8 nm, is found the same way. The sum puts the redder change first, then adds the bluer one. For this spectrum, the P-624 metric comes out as 1.4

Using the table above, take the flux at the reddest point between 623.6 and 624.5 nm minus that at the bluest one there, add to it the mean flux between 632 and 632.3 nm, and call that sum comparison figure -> 5.4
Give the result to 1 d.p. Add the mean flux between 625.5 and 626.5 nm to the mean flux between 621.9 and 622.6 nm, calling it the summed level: 12.6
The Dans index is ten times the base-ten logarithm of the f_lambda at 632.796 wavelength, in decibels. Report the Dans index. 7.7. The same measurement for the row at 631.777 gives 8.1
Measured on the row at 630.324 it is 7.6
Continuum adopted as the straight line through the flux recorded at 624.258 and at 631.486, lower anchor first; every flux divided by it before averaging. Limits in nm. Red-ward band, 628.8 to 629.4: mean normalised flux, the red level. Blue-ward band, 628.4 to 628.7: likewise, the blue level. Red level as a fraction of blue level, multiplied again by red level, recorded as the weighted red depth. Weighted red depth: 1.10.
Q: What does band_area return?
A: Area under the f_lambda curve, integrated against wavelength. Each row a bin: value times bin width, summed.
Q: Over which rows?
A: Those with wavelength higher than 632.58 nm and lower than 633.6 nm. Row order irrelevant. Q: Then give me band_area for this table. 6.47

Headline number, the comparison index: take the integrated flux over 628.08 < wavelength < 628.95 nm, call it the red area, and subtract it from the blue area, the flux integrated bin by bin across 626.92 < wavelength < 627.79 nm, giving -0.19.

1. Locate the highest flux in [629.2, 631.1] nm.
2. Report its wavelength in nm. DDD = 629.309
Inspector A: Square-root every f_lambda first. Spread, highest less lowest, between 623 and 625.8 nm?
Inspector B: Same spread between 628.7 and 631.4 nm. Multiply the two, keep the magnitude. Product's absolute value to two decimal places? 0.09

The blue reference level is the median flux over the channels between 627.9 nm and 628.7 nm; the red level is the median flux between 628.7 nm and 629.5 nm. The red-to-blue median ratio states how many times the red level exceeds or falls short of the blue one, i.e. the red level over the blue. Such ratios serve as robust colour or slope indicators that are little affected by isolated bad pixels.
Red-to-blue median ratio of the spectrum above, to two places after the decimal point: 1.03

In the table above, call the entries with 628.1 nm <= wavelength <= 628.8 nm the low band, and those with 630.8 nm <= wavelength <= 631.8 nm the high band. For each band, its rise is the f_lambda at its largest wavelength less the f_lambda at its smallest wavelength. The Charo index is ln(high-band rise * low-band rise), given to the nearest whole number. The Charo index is -5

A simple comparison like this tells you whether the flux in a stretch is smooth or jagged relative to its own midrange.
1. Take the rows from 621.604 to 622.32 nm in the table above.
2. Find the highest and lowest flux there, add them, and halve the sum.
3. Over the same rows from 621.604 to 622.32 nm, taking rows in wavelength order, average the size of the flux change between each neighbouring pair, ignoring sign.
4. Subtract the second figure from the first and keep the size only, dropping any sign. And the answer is 5.7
